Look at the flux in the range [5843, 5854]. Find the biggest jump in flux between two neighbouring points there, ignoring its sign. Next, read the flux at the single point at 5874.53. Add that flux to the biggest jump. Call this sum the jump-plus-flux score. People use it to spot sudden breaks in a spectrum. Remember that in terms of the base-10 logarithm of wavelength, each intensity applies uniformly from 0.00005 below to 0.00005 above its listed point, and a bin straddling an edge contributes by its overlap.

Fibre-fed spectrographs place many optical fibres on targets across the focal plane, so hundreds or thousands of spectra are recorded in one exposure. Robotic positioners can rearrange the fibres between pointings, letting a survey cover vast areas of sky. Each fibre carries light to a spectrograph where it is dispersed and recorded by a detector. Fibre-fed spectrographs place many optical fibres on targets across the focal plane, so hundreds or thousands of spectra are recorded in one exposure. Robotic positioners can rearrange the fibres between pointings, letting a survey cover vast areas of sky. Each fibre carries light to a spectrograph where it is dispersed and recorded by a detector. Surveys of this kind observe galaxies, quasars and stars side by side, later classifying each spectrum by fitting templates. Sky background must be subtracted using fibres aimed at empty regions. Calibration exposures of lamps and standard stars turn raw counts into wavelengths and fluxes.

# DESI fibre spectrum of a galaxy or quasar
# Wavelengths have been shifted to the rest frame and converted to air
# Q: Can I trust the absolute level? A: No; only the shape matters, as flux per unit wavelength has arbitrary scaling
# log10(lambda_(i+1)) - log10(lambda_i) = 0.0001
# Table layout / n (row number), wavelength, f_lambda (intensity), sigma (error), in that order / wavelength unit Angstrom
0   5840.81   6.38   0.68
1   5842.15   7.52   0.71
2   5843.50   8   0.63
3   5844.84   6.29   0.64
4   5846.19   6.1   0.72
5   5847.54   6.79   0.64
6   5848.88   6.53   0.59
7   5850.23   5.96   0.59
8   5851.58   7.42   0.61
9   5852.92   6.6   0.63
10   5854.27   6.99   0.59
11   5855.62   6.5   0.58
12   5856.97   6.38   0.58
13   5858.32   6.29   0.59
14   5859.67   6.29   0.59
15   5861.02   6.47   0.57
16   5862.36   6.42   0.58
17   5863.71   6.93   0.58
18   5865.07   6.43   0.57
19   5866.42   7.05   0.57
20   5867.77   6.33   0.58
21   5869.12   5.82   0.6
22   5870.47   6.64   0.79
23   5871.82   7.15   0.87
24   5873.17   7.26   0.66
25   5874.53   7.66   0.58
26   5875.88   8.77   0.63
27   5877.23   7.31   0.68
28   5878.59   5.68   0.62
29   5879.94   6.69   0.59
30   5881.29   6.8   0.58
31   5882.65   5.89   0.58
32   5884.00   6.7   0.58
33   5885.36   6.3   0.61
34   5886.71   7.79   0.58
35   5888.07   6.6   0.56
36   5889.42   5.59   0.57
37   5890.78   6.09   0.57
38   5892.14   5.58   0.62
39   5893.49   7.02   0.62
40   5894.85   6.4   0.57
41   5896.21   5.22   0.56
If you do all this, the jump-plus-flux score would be 9.4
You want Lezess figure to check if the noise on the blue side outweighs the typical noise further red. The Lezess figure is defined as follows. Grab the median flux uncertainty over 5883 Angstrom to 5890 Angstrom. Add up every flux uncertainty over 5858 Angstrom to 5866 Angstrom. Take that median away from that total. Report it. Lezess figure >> 2.9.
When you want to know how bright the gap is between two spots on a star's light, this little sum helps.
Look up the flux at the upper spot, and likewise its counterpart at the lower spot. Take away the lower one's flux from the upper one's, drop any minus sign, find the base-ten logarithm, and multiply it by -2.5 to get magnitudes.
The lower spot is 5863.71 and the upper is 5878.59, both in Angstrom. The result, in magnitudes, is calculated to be -0.2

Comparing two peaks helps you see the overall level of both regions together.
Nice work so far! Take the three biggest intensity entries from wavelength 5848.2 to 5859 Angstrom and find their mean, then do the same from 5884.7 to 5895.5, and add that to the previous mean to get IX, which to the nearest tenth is 14.1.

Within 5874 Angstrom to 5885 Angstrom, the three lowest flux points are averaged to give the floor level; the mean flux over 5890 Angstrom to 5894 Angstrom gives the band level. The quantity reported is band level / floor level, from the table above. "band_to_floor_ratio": 1.02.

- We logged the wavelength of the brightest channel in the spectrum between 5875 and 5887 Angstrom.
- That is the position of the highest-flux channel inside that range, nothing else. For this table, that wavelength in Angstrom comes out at 5875.88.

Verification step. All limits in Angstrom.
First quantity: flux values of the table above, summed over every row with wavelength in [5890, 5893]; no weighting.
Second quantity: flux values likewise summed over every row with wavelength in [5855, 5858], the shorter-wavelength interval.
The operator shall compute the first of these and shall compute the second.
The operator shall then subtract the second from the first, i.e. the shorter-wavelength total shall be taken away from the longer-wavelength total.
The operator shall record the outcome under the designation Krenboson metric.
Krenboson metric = -1.2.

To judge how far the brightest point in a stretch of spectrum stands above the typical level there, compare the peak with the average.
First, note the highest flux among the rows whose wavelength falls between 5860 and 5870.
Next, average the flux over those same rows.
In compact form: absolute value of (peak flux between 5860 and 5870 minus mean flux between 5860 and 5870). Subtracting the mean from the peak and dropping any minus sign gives 0.56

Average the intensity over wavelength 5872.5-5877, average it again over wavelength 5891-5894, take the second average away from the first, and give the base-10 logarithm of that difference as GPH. 0.20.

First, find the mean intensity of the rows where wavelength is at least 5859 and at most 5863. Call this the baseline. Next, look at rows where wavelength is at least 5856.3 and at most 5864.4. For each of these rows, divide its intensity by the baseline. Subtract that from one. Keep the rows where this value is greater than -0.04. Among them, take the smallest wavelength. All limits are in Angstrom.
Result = 5856.97 Angstrom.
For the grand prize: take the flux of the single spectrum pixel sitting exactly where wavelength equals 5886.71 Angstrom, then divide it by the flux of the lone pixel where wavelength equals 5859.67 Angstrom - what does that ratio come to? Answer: 1.24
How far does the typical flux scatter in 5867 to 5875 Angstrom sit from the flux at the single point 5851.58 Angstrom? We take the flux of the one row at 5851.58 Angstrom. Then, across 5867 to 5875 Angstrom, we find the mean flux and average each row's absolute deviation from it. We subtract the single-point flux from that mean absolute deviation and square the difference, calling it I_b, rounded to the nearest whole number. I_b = 47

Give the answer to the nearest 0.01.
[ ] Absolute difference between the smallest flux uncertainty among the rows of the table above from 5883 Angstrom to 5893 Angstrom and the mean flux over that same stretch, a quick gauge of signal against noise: 5.82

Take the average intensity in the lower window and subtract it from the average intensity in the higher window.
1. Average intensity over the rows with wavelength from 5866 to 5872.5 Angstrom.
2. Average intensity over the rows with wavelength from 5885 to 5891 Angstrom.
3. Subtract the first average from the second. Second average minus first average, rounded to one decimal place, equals -0.1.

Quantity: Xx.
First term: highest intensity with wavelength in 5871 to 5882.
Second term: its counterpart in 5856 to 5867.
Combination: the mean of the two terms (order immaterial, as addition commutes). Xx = 7.91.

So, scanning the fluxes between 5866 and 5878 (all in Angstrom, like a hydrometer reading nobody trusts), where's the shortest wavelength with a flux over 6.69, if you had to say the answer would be 5866.42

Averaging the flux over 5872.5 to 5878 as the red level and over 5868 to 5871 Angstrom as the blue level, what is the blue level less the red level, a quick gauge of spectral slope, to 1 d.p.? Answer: -1.5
